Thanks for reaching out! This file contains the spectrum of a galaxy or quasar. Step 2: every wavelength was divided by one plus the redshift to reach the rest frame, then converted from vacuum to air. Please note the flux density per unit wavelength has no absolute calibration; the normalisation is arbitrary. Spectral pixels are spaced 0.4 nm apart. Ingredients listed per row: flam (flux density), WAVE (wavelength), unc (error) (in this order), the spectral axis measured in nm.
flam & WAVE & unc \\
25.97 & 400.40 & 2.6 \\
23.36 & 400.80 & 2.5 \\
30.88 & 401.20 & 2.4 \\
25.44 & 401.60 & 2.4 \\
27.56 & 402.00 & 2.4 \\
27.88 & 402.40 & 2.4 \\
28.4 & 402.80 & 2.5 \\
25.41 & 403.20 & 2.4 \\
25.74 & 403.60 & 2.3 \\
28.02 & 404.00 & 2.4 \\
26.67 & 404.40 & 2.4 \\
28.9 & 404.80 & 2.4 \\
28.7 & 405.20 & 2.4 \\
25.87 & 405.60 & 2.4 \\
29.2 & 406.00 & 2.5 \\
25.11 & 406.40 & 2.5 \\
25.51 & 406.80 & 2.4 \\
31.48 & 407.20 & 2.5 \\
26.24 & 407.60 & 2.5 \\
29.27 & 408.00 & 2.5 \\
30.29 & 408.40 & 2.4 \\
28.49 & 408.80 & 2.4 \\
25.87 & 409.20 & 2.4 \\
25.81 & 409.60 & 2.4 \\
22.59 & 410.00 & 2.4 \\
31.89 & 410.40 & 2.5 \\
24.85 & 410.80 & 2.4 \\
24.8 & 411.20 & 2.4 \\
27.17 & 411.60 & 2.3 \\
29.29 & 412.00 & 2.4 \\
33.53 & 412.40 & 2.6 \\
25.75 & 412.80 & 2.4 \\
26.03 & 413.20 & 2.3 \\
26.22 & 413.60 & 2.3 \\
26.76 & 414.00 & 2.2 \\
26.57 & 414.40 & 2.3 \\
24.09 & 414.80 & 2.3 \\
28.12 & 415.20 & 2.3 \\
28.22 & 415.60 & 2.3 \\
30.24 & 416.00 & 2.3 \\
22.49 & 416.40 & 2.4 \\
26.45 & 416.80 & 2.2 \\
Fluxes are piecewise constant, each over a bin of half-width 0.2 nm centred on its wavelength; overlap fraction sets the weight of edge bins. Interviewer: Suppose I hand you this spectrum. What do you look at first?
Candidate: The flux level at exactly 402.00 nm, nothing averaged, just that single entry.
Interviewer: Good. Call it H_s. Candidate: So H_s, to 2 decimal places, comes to 27.56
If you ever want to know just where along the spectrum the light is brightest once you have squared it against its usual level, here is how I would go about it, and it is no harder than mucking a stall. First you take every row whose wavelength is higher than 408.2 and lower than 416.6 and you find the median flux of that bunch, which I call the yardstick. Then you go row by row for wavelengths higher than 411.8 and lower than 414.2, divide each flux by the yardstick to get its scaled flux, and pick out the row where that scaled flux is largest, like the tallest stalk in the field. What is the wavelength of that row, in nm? 412.40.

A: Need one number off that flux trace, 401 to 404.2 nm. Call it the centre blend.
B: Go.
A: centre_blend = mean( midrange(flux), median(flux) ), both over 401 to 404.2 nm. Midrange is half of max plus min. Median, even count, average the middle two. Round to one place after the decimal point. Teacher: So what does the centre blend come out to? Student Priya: 27.9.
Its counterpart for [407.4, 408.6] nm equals 28.8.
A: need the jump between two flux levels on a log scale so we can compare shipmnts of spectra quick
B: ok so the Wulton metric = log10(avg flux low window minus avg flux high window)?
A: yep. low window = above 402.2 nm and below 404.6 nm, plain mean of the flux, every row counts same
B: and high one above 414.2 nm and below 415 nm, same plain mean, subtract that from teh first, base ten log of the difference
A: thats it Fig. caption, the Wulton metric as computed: 0.23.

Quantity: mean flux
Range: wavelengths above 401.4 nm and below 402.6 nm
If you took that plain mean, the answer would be 26.96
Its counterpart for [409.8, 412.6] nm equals 27.73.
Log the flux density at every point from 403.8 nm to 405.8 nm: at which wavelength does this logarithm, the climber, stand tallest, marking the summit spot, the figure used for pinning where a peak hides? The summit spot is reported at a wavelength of 404.80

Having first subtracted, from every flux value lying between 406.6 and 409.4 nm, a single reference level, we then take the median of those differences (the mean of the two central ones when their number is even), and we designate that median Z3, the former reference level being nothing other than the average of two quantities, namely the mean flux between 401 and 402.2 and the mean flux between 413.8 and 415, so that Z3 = 1.6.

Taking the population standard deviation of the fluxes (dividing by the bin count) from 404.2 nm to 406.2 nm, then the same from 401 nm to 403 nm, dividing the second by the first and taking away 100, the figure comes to -98.7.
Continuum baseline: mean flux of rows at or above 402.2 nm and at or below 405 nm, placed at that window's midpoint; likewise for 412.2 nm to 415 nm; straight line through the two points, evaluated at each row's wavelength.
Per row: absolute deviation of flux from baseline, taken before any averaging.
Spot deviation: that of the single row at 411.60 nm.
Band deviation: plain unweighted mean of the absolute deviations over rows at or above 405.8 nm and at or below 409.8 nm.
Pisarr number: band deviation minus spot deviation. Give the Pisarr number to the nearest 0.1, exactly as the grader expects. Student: 1.9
